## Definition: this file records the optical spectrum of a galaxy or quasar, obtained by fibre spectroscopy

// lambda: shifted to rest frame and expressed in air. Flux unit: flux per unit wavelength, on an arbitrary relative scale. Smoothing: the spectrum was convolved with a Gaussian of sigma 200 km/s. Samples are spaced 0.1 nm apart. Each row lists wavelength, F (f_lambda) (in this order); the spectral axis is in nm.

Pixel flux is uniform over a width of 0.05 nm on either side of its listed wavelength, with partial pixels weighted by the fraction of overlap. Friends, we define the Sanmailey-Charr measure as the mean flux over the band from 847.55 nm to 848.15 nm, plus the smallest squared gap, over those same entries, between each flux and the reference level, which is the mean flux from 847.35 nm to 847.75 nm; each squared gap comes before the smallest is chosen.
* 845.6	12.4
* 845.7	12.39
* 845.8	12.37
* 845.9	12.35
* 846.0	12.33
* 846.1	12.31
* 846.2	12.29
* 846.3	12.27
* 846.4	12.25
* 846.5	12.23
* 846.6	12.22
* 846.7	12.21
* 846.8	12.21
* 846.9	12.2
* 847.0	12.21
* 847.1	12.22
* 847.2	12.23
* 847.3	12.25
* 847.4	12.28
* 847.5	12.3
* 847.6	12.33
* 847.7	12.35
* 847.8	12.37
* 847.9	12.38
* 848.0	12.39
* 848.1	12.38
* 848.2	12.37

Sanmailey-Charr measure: 12.4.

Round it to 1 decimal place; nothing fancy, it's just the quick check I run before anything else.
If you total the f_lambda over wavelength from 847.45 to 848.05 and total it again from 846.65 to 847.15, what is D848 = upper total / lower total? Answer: 1.2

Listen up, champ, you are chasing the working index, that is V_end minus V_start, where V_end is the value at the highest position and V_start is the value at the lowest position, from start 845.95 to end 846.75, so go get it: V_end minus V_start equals -0.12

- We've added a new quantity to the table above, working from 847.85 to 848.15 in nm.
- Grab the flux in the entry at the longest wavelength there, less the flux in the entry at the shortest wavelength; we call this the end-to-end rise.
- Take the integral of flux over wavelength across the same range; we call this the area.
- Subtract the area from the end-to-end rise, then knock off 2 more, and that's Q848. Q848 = -5.715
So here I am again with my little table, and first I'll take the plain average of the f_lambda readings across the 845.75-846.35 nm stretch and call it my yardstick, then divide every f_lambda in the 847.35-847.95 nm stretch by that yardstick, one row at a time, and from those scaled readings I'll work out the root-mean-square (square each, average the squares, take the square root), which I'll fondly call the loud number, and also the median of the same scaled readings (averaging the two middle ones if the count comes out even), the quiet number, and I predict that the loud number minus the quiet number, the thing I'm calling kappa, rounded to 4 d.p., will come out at -0.0004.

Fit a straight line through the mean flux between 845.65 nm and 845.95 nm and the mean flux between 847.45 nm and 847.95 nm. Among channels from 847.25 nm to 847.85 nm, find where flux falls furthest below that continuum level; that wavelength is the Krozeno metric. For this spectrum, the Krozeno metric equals 847.3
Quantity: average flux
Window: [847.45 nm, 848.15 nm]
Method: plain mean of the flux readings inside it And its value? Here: 12.4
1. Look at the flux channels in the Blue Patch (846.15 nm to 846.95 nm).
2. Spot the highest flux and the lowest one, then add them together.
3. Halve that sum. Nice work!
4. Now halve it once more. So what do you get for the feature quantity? 6.12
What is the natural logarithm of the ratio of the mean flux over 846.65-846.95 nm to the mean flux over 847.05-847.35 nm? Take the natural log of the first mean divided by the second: -0.0022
